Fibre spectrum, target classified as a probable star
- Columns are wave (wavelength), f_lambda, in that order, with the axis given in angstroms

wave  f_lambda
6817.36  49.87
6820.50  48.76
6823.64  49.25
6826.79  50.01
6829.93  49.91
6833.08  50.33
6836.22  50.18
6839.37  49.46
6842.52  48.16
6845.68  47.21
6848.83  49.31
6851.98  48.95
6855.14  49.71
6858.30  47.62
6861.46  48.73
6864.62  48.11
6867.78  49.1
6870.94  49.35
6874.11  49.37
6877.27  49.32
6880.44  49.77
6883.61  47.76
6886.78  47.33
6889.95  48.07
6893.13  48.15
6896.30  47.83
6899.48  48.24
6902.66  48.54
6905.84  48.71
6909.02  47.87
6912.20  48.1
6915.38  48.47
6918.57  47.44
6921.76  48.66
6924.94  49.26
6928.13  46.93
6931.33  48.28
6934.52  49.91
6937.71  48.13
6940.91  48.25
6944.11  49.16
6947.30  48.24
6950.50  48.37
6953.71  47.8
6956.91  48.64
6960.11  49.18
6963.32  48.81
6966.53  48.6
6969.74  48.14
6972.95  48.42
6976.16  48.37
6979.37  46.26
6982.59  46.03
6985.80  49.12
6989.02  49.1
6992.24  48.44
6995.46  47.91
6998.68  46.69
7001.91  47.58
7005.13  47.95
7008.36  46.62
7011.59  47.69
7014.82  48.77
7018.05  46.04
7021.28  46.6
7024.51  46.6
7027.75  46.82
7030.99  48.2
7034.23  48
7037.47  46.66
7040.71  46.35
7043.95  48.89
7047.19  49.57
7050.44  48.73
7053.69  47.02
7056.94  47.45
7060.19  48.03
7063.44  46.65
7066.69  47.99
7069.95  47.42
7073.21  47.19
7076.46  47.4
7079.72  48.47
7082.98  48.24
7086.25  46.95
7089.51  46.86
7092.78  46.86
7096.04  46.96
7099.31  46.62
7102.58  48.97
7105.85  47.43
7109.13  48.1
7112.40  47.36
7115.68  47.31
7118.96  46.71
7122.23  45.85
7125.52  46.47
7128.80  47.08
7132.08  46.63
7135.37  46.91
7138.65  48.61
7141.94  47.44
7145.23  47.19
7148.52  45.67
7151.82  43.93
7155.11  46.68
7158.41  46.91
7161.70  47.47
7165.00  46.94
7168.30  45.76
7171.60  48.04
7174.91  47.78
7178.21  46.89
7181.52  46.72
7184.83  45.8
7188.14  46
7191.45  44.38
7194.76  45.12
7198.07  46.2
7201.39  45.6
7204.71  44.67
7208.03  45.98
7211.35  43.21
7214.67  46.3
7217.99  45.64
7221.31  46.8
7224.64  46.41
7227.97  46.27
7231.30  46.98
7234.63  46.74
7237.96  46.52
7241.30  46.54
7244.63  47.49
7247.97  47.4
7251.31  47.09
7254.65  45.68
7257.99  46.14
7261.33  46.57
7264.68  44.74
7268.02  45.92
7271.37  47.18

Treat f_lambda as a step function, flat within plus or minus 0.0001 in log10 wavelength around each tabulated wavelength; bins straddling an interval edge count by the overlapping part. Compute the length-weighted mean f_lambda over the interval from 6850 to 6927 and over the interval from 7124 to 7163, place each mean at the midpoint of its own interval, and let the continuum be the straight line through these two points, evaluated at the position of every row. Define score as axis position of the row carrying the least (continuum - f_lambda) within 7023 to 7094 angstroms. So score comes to 7047.19 angstroms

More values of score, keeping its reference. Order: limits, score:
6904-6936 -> 6934.52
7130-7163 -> 7138.65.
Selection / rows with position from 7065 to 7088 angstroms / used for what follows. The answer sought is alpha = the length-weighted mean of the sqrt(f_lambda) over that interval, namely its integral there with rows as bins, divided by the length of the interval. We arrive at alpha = 6.90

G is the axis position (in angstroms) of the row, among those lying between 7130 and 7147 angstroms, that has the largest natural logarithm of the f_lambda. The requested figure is 7138.65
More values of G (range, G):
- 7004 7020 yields 7014.82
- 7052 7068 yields 7060.19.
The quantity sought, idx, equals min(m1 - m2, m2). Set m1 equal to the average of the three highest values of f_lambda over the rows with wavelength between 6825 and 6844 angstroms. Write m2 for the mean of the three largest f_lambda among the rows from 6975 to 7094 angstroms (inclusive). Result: 0.9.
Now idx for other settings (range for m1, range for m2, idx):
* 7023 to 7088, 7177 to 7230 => 2.3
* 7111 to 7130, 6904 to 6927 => -1.6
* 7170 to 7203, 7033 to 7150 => -1.6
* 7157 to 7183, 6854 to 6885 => -1.9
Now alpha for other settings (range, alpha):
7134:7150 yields 6.87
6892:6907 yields 6.95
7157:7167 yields 6.86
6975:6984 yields 6.84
